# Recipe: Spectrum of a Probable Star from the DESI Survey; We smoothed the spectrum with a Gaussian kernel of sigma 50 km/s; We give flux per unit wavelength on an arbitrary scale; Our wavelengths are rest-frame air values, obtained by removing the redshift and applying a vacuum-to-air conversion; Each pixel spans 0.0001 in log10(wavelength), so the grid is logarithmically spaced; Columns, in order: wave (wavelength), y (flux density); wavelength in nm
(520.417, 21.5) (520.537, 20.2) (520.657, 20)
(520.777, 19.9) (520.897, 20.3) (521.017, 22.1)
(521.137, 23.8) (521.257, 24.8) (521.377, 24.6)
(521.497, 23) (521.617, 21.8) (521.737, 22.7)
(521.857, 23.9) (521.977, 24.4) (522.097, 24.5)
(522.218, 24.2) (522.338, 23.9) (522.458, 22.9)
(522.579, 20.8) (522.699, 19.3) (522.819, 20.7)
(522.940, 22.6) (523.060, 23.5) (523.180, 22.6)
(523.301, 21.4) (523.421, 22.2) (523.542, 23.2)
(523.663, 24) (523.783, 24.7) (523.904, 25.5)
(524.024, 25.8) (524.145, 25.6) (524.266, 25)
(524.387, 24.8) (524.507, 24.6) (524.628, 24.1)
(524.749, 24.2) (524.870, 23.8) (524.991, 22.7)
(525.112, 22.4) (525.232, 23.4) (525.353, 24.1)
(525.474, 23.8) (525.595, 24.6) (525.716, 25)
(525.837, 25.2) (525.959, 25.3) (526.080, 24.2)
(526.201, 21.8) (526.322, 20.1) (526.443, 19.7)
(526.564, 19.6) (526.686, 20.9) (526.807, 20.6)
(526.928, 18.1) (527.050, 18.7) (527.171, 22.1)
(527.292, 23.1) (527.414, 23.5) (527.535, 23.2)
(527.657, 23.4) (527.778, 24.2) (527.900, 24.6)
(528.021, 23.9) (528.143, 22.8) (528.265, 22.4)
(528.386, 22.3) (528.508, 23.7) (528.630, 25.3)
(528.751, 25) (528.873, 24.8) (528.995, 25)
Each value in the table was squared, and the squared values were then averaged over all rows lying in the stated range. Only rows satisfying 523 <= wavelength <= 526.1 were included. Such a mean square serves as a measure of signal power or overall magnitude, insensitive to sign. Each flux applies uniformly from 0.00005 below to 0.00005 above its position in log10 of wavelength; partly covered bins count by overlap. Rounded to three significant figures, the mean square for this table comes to 580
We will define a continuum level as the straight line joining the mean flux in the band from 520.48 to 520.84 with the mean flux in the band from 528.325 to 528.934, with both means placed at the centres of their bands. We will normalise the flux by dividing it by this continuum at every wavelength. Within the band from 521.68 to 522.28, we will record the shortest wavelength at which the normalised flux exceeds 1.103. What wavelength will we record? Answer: 521.857 nm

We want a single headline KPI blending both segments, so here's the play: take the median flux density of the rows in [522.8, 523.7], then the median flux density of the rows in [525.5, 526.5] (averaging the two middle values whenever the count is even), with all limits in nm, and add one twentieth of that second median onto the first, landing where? 23.8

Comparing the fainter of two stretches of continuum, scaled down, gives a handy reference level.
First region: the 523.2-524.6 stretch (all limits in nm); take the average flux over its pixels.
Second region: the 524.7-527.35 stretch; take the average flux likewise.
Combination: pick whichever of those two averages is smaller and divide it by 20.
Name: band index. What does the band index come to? 1.12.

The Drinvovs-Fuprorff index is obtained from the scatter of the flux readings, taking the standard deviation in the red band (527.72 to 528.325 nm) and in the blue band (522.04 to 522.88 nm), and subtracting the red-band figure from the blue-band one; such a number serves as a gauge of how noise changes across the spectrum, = 1.1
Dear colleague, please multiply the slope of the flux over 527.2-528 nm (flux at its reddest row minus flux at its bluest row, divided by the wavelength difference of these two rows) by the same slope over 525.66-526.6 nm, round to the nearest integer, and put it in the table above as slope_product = -16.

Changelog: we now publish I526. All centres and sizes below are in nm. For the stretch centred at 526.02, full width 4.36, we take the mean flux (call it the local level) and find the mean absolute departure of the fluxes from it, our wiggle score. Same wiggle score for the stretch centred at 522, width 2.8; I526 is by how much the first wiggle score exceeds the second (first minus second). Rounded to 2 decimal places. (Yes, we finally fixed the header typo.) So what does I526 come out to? 0.18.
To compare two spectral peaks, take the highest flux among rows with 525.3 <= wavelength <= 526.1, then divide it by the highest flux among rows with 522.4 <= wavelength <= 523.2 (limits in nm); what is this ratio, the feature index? 1.08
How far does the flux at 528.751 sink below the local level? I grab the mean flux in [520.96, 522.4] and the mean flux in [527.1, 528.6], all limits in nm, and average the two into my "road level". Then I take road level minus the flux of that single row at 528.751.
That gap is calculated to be -1.5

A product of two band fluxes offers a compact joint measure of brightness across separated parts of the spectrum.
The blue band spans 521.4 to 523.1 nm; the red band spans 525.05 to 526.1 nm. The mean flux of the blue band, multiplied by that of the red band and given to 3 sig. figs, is 551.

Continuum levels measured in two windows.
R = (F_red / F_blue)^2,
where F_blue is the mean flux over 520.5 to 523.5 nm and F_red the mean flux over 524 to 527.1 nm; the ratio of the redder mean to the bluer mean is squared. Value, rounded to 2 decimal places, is 1.05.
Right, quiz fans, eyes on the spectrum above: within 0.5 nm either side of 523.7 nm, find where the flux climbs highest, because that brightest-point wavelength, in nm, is 524.024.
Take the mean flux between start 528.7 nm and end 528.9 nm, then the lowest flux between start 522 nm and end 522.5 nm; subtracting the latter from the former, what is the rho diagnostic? 2.0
